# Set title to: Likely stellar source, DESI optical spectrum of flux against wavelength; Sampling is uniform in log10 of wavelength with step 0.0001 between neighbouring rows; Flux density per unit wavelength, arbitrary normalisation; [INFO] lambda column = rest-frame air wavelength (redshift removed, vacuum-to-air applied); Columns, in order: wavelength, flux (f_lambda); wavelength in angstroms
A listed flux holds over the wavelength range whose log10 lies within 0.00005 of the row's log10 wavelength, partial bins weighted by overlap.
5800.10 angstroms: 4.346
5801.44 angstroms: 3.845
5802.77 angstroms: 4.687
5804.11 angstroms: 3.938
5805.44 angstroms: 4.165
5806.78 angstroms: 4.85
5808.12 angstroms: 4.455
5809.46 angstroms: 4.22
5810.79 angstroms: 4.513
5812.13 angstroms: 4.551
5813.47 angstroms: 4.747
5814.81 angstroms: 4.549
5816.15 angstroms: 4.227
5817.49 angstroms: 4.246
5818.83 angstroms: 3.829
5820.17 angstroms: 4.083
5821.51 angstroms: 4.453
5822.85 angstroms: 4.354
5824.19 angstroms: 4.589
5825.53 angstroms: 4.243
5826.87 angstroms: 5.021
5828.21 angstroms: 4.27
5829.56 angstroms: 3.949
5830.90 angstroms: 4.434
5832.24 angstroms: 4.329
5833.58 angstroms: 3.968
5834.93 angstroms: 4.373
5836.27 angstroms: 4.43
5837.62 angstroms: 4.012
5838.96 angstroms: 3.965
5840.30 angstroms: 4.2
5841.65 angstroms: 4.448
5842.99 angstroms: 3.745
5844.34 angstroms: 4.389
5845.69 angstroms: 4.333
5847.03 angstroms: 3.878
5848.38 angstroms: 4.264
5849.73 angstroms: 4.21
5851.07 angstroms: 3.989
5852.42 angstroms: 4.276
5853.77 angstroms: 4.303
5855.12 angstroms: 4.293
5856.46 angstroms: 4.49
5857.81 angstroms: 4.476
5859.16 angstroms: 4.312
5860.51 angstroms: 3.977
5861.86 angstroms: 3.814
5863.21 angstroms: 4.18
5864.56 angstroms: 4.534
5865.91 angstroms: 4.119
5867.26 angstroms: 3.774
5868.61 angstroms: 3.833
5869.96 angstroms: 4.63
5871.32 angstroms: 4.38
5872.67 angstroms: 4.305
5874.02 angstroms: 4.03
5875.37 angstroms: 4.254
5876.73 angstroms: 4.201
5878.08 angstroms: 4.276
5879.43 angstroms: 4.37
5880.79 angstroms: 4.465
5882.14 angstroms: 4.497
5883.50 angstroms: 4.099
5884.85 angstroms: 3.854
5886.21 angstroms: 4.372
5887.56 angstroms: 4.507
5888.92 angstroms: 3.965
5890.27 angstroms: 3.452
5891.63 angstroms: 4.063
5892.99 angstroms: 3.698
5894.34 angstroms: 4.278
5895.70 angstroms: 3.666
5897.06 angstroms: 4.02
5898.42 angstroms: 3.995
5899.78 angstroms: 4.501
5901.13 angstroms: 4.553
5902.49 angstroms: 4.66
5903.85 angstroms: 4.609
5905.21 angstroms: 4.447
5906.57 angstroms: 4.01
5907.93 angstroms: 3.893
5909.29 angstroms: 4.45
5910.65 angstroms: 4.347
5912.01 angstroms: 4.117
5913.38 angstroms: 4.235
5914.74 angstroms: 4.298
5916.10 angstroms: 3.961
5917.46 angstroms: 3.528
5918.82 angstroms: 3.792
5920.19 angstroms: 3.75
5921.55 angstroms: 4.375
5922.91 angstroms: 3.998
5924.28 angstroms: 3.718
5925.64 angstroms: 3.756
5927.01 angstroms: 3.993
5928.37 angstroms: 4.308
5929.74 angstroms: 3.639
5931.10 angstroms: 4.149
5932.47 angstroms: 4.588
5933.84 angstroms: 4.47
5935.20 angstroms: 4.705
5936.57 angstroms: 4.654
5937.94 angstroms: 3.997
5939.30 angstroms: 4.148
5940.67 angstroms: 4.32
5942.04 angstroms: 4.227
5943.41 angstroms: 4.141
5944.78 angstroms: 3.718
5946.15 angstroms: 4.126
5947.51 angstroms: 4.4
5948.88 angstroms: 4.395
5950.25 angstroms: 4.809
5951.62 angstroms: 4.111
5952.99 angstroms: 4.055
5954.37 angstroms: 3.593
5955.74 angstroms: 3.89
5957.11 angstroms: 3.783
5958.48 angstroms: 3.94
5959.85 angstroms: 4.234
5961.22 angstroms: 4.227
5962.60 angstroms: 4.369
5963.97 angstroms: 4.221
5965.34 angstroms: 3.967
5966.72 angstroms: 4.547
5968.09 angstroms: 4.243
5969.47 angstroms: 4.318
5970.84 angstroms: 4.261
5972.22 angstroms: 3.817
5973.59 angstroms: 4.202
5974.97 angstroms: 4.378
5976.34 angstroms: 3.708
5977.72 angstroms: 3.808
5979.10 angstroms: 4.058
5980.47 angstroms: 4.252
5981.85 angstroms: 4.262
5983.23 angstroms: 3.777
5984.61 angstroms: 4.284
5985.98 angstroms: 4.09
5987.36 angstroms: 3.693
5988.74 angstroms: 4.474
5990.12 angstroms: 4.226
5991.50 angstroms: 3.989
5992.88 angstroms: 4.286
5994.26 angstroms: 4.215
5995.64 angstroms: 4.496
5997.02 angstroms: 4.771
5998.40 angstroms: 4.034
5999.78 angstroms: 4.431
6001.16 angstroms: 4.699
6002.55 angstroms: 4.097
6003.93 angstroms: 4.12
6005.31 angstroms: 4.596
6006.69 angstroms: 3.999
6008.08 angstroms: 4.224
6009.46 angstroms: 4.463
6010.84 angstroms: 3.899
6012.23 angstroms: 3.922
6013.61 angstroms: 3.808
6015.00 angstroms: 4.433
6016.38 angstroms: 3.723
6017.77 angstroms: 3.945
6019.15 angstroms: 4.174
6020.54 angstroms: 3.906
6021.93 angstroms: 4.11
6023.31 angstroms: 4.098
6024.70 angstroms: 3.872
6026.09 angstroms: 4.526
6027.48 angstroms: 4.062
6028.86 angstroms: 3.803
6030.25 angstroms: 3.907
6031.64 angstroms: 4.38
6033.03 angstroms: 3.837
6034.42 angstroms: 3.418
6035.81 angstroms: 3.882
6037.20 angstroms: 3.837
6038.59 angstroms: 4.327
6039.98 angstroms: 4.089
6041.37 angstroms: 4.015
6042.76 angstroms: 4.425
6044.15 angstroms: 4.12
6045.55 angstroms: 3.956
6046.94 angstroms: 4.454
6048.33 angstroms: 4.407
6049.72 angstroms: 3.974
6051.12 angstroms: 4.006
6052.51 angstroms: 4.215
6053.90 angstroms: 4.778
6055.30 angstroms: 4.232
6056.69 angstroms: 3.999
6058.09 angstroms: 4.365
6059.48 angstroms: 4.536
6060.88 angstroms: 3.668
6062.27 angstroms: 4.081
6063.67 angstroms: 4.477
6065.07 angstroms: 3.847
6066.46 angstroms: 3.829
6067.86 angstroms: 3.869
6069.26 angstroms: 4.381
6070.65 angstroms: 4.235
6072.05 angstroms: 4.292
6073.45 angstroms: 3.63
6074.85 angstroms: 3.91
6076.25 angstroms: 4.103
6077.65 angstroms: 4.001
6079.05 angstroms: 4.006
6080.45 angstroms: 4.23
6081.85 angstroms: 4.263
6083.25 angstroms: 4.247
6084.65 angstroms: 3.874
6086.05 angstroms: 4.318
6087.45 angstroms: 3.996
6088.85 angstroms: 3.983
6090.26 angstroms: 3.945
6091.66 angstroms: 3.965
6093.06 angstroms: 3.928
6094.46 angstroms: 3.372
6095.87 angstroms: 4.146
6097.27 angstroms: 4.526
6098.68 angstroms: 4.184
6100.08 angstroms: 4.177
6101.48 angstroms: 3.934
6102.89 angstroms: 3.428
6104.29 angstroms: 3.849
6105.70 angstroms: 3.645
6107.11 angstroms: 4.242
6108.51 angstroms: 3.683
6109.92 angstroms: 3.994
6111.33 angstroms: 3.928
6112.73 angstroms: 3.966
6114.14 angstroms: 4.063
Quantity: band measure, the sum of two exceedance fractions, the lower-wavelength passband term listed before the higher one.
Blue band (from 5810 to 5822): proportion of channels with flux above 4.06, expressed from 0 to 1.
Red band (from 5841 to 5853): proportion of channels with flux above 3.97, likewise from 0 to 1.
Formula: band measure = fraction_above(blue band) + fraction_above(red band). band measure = 1.7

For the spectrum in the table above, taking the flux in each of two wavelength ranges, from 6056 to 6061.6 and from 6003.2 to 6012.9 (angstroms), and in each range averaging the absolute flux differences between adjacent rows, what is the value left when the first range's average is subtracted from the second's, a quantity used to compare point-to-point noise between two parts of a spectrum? -0.114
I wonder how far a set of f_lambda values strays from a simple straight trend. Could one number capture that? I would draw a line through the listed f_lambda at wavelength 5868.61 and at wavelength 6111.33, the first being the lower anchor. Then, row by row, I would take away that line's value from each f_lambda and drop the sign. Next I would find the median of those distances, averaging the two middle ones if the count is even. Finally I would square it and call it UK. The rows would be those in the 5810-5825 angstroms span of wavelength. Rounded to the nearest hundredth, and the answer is 0.41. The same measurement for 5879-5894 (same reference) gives 0.15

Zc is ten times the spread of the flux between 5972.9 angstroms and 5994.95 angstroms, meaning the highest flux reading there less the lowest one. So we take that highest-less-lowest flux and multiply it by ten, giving 7.8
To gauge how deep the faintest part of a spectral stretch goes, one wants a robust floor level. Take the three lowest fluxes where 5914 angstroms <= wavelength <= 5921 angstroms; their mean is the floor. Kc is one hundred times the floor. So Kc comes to 369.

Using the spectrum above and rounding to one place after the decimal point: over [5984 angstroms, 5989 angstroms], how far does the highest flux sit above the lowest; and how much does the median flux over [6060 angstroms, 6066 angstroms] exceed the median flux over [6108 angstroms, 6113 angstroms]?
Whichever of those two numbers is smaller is 0.0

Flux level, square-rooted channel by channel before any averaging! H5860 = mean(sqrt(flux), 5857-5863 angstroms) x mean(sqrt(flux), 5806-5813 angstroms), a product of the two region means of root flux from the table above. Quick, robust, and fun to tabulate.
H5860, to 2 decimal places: 4.32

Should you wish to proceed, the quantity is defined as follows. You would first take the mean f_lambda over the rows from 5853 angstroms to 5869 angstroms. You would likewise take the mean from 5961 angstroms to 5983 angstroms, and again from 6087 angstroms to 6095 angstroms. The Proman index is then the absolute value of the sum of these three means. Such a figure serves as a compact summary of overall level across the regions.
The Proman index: 12.21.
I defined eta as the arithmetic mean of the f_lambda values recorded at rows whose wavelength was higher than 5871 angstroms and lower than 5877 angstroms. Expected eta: 4.23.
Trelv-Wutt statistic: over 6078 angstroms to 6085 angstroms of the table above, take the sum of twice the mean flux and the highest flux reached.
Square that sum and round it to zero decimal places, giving 157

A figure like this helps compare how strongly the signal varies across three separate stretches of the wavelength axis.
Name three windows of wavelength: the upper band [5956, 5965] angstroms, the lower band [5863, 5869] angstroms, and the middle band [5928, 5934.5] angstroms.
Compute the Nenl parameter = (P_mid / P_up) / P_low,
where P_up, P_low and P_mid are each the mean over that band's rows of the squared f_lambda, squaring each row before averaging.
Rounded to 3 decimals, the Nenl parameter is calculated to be 0.063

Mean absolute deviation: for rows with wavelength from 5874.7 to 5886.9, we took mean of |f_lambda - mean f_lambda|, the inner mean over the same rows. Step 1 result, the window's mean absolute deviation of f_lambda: 0.145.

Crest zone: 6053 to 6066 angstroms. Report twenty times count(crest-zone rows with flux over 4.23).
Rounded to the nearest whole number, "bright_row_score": 100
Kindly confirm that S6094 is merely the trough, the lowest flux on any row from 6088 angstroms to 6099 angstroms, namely 3.372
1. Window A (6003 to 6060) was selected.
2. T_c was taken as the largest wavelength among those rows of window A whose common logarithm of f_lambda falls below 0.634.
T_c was 6056.69 angstroms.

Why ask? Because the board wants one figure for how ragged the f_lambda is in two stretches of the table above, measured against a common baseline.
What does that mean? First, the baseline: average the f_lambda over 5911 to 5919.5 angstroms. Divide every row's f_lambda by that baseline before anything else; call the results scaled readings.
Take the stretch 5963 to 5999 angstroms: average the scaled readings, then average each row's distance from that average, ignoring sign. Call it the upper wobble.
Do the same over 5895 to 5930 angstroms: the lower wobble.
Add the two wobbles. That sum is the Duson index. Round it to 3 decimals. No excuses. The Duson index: 0.124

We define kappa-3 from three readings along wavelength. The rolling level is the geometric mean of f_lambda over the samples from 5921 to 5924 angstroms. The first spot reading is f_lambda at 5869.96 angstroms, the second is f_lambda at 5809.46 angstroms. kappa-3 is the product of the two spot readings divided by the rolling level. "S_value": 4.7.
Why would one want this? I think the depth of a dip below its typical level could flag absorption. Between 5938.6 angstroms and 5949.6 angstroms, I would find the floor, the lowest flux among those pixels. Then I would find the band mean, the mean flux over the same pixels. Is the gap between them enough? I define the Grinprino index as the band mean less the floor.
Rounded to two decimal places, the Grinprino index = 0.47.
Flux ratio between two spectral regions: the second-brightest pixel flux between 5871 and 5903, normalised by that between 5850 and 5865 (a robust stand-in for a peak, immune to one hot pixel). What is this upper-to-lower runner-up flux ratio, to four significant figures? 1.014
